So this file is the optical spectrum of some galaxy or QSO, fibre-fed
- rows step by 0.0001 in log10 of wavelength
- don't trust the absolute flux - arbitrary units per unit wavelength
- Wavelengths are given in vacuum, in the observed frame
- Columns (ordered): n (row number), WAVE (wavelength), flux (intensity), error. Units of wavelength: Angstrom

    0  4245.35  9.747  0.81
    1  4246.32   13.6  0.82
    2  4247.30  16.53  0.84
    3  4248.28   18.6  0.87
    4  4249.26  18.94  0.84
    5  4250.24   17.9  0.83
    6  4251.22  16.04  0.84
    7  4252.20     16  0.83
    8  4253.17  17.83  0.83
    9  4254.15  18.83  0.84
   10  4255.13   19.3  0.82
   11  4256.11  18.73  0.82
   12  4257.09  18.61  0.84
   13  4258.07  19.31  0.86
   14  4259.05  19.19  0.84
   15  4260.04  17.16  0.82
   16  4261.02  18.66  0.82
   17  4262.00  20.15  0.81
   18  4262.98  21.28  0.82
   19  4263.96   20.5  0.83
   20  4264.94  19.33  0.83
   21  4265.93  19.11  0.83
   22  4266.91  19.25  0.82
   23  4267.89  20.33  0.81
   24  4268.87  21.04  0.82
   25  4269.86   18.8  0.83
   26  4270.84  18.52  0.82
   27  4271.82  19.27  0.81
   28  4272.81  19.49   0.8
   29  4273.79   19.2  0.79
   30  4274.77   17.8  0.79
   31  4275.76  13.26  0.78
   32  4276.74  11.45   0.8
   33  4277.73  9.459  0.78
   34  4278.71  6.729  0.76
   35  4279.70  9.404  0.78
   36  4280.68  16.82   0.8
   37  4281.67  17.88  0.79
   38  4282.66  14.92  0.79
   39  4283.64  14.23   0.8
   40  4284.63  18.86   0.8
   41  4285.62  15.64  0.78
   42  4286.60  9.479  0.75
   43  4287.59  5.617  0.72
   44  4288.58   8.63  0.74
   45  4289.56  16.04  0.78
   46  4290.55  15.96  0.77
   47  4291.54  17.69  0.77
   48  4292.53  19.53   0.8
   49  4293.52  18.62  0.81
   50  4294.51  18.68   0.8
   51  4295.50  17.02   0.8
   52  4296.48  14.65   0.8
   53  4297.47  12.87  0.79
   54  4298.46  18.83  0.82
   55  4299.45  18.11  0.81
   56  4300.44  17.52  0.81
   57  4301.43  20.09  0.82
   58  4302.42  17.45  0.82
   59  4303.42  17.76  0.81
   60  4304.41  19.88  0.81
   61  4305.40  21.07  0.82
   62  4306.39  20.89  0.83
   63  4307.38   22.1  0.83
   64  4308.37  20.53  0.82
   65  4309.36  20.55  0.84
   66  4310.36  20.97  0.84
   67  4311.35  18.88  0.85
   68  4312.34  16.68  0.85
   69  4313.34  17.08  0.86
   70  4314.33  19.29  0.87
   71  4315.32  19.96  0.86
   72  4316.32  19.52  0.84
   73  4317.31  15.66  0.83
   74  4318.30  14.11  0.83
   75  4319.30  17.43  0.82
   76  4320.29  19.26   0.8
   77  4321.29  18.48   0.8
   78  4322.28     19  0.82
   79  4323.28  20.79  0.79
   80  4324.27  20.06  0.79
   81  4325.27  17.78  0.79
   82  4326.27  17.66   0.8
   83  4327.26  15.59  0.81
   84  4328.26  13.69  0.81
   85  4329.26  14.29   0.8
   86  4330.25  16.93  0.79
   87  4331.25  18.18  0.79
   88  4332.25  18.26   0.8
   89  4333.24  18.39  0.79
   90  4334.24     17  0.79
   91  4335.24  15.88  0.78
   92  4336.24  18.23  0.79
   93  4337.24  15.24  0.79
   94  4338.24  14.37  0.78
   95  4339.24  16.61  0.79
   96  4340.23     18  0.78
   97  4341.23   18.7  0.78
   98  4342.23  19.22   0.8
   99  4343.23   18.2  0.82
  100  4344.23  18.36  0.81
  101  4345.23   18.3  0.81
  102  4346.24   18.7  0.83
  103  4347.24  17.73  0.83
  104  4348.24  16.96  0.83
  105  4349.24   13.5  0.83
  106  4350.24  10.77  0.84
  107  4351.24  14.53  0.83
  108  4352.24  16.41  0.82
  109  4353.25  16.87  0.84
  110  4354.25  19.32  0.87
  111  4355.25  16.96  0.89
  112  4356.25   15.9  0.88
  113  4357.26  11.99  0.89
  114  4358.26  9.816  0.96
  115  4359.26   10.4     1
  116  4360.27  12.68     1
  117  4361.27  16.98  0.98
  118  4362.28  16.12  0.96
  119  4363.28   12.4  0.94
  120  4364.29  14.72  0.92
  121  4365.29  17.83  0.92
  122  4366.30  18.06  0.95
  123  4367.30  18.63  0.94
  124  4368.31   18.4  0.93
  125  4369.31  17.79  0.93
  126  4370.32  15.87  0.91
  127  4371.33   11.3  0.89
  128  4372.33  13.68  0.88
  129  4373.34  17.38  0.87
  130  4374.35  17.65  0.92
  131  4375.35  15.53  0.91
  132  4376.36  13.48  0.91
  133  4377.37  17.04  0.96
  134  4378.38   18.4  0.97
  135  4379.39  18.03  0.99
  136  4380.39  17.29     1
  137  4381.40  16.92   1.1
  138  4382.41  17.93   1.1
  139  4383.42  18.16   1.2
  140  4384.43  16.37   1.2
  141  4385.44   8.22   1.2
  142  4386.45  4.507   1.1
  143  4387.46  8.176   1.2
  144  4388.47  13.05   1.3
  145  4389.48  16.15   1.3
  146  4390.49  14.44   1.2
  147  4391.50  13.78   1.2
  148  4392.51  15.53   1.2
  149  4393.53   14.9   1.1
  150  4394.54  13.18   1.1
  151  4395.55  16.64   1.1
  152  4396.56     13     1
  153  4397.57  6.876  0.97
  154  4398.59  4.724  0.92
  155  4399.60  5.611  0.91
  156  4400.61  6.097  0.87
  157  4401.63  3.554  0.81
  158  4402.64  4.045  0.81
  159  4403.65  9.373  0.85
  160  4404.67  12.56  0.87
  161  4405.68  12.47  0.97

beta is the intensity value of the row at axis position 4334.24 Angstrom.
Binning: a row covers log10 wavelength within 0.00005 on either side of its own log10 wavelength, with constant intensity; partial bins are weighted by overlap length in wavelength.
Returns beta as 17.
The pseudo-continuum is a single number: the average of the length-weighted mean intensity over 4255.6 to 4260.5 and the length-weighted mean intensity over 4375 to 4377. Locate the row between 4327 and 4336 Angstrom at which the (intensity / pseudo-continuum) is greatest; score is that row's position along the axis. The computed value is 4333.24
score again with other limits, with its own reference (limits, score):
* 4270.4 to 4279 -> 4272.81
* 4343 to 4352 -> 4346.24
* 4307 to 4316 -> 4307.38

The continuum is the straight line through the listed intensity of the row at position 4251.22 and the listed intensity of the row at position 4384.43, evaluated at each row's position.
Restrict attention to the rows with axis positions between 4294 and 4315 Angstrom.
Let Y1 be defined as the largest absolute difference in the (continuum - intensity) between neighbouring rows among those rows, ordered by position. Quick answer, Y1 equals 6.0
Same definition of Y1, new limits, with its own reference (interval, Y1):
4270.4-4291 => 7.4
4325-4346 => 3.0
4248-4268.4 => 2.0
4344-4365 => 4.3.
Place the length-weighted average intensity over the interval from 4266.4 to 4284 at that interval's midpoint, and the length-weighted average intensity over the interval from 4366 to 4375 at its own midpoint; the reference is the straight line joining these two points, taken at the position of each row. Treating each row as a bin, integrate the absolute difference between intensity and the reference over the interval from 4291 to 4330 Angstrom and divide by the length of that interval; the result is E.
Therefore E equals 2.7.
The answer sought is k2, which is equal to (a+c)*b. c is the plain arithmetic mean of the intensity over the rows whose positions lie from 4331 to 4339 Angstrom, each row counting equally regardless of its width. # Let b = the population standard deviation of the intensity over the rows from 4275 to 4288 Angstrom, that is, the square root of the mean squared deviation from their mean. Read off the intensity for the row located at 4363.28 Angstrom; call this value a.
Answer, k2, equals 120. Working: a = 12.4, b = 4.1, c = 16.9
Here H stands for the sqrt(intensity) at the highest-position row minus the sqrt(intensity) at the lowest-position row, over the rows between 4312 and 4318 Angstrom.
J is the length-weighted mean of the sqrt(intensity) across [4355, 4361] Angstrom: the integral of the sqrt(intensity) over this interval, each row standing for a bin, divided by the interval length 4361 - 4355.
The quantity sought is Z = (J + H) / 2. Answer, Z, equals 1.73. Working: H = -0.13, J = 3.6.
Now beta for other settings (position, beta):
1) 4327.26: 15.59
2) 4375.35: 15.53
